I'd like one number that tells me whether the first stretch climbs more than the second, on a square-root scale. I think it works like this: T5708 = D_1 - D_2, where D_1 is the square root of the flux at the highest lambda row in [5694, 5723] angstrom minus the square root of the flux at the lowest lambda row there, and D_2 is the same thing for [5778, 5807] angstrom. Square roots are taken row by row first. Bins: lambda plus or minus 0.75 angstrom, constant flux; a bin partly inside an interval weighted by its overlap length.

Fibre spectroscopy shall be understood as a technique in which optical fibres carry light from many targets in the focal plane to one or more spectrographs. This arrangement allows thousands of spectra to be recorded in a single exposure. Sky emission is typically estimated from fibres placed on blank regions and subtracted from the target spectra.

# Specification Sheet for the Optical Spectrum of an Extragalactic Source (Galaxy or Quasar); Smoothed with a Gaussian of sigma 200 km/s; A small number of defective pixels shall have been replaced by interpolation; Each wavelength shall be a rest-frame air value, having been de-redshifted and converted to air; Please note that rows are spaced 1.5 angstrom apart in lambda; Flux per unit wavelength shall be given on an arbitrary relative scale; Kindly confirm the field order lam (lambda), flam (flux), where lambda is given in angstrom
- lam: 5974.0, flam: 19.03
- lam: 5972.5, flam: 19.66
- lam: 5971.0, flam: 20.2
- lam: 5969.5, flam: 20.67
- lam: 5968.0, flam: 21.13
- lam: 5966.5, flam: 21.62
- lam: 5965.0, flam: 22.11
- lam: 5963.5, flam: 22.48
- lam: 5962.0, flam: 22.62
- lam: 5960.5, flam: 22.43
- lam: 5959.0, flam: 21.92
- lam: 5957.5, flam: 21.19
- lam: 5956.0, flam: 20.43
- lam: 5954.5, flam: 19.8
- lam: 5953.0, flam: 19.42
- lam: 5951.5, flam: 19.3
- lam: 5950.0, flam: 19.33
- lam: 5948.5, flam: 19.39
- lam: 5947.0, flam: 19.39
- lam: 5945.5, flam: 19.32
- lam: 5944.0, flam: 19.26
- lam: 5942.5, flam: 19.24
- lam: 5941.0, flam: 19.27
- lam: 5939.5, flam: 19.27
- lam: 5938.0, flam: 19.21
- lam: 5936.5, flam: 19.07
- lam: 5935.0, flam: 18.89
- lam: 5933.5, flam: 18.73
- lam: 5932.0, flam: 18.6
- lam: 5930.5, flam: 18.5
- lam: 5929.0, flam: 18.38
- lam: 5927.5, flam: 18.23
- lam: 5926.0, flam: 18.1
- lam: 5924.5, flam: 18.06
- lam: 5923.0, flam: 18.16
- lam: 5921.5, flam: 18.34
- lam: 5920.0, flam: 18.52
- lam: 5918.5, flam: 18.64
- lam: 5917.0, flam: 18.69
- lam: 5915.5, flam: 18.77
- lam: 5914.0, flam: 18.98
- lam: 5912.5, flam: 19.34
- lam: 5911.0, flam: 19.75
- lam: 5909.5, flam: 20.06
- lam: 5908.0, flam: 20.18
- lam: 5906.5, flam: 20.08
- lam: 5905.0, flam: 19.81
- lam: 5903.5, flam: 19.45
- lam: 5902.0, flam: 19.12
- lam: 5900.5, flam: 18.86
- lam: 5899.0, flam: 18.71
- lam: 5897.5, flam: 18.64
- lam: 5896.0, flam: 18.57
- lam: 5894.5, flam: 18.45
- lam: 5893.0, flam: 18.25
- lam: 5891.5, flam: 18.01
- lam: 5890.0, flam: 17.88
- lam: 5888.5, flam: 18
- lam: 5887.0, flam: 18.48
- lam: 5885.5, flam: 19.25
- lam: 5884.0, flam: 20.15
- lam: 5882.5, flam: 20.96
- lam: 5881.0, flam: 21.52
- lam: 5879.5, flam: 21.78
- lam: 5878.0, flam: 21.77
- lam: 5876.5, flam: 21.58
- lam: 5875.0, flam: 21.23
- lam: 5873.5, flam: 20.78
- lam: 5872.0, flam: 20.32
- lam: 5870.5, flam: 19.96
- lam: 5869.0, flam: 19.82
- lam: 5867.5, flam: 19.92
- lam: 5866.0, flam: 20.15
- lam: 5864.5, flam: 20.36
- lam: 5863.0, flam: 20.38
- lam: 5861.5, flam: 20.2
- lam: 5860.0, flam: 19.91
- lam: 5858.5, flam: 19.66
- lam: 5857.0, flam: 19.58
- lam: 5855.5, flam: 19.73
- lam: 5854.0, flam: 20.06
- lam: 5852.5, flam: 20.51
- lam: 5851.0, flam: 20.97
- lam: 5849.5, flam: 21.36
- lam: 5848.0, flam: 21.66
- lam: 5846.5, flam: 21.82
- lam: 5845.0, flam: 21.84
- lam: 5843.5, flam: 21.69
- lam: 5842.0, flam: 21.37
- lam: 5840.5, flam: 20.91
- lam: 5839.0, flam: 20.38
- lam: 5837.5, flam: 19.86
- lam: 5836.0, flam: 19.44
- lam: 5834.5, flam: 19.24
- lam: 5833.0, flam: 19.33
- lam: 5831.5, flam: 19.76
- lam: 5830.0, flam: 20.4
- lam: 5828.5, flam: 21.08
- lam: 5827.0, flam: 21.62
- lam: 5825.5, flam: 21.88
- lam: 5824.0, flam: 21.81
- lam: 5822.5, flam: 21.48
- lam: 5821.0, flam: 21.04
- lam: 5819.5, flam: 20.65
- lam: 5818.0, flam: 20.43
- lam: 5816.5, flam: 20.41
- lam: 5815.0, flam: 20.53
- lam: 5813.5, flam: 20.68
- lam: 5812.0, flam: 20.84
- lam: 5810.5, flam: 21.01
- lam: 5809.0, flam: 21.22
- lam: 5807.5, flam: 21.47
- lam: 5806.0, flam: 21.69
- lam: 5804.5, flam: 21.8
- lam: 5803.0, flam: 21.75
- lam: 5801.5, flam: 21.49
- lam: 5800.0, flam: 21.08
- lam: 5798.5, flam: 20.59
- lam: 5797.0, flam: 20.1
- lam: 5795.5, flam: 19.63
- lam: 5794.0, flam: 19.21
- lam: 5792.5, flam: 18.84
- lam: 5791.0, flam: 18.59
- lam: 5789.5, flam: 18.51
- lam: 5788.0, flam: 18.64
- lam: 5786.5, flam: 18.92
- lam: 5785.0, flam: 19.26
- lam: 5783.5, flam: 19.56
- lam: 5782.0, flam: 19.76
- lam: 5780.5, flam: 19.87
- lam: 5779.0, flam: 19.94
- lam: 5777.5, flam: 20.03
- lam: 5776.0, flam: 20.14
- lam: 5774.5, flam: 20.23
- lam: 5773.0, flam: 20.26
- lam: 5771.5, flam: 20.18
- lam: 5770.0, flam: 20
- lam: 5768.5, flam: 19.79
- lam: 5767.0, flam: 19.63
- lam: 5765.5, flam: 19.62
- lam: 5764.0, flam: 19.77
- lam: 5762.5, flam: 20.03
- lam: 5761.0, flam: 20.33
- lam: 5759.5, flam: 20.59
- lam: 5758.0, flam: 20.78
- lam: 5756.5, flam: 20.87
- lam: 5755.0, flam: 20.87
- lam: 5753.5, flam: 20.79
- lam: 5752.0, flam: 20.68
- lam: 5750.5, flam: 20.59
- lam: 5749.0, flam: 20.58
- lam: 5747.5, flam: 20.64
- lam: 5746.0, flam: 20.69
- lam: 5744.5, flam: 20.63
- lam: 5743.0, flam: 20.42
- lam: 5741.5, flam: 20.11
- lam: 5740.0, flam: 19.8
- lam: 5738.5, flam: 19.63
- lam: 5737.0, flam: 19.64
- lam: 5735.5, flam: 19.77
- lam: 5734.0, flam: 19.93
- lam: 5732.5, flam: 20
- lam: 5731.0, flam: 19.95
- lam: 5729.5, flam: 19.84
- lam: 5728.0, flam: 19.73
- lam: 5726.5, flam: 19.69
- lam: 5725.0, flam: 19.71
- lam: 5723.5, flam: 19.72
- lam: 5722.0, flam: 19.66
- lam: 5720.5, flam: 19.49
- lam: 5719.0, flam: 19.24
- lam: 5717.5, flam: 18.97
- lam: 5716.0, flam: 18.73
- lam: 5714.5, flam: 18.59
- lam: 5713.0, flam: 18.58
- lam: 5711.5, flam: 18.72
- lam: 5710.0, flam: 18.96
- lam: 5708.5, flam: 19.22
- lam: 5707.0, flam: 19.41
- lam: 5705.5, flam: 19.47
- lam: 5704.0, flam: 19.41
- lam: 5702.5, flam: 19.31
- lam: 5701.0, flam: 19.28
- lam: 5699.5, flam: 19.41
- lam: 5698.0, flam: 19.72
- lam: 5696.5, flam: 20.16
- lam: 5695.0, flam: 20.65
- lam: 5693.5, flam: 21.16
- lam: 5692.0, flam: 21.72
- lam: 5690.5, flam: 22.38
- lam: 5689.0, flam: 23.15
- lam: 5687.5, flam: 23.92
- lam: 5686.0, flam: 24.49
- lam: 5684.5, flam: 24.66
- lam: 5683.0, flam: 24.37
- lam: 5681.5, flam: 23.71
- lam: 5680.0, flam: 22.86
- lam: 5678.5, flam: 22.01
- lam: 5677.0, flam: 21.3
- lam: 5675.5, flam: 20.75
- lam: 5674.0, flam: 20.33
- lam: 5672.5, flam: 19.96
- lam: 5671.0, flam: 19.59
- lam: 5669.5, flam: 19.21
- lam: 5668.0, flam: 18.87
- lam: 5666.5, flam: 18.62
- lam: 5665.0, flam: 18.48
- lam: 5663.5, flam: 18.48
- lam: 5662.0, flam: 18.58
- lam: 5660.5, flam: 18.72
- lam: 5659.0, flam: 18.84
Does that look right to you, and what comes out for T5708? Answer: -0.30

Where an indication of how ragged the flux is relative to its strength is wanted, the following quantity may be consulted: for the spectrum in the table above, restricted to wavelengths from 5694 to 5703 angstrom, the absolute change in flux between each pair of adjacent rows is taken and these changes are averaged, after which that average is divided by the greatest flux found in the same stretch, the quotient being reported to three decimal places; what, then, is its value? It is 0.014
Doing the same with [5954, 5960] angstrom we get 0.032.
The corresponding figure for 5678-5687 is 0.023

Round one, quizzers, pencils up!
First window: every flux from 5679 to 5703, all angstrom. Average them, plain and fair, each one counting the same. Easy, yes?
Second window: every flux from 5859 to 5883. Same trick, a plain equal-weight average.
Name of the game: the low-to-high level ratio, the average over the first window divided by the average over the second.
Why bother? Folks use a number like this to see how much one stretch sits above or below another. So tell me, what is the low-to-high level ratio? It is 1.06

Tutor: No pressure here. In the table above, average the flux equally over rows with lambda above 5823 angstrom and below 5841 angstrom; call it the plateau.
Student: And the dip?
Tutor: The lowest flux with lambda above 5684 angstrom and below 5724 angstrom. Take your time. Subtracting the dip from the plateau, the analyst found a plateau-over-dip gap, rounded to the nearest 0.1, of 1.9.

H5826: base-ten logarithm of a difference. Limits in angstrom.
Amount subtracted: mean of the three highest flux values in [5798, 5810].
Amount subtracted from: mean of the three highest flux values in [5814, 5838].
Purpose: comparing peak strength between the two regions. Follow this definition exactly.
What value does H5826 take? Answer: -1.6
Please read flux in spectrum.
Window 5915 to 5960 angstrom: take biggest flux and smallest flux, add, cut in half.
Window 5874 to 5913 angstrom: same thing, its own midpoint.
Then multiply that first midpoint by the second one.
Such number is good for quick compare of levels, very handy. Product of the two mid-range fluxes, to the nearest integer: 396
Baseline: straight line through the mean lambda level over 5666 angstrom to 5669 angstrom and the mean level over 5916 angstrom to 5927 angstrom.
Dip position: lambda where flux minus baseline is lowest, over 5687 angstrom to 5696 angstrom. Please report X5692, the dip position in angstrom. 5695.0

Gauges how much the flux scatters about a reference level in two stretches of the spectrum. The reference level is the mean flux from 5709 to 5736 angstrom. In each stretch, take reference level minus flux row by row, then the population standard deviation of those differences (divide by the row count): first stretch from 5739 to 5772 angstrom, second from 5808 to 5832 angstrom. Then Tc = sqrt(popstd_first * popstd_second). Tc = 0.48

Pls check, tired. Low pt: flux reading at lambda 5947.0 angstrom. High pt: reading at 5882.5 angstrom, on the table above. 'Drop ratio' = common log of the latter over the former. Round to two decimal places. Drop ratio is 0.03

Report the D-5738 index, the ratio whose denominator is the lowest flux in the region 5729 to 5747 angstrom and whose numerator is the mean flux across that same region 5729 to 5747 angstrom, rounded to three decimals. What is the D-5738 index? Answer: 1.021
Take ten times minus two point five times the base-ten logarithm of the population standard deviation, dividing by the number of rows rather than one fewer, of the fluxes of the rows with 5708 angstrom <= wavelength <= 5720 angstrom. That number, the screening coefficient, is 15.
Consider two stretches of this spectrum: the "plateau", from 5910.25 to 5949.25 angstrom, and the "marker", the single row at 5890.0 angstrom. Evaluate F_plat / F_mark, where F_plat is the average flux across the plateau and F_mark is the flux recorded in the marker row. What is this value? 1.05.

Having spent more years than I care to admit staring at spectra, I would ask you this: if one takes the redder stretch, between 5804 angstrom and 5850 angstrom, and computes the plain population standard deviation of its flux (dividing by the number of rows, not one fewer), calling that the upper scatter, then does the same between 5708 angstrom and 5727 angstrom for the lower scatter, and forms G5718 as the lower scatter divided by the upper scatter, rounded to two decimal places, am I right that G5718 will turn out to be 0.55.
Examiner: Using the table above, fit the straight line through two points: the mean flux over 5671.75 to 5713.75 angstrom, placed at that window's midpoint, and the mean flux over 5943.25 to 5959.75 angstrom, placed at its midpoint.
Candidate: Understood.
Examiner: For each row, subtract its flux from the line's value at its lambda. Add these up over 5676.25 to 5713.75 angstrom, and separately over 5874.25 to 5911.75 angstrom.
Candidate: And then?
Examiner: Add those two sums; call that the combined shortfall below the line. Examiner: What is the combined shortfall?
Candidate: 11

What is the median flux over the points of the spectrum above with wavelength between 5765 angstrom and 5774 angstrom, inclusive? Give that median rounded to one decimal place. 19.9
